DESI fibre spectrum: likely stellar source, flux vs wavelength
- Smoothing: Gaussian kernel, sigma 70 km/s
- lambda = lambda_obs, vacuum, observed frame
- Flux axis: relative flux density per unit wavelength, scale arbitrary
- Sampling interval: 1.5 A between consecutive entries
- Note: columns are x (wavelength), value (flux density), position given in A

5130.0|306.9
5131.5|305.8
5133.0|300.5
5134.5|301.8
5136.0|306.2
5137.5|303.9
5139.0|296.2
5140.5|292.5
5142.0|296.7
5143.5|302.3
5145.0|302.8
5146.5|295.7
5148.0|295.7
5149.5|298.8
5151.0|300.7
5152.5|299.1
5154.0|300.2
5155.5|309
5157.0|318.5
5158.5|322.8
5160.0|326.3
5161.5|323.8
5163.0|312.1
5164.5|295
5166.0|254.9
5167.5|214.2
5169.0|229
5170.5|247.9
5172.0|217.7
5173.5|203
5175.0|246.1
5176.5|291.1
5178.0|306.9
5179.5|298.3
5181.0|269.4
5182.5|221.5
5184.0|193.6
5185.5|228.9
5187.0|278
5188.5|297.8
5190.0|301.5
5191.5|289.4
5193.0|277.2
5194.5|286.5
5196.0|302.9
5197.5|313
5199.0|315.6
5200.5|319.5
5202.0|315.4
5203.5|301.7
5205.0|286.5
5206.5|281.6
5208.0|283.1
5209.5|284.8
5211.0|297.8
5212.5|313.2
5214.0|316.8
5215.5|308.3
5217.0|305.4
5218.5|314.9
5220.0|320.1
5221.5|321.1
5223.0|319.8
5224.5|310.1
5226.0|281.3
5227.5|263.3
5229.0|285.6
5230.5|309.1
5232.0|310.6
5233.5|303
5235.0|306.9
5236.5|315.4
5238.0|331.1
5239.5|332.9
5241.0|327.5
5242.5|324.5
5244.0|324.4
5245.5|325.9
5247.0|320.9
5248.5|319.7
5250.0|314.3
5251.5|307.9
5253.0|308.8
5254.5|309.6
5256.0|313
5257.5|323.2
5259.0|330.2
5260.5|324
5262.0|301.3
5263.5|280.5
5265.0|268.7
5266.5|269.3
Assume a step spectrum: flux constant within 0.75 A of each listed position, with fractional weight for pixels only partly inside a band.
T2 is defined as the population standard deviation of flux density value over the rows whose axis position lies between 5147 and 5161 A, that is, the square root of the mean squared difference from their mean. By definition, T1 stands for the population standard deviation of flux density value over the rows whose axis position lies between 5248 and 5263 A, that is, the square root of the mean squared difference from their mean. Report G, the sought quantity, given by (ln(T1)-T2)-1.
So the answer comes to -9.9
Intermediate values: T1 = 8.4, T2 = 11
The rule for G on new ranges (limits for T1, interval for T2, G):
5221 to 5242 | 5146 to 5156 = -2.2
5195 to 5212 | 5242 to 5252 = -4.4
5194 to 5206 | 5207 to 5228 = -15.9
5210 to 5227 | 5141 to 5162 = -9.5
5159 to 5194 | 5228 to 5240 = -11.6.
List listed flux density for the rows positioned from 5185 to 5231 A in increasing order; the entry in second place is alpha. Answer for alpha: 263.3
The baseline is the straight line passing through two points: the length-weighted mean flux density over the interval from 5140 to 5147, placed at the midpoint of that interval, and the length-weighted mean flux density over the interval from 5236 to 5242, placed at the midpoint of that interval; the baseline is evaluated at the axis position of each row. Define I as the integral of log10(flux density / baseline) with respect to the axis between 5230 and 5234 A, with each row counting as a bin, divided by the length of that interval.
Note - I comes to -0.02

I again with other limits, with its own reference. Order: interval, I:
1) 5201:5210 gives -0.03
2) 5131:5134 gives 0.01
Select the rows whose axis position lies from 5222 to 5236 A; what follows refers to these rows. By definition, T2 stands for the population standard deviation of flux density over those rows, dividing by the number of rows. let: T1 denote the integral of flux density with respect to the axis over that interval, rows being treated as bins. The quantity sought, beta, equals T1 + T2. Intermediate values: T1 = 4194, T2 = 17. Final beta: 4211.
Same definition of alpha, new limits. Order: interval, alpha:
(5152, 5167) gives 295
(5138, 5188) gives 203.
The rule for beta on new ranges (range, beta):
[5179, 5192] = 3458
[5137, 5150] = 3880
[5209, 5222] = 4033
